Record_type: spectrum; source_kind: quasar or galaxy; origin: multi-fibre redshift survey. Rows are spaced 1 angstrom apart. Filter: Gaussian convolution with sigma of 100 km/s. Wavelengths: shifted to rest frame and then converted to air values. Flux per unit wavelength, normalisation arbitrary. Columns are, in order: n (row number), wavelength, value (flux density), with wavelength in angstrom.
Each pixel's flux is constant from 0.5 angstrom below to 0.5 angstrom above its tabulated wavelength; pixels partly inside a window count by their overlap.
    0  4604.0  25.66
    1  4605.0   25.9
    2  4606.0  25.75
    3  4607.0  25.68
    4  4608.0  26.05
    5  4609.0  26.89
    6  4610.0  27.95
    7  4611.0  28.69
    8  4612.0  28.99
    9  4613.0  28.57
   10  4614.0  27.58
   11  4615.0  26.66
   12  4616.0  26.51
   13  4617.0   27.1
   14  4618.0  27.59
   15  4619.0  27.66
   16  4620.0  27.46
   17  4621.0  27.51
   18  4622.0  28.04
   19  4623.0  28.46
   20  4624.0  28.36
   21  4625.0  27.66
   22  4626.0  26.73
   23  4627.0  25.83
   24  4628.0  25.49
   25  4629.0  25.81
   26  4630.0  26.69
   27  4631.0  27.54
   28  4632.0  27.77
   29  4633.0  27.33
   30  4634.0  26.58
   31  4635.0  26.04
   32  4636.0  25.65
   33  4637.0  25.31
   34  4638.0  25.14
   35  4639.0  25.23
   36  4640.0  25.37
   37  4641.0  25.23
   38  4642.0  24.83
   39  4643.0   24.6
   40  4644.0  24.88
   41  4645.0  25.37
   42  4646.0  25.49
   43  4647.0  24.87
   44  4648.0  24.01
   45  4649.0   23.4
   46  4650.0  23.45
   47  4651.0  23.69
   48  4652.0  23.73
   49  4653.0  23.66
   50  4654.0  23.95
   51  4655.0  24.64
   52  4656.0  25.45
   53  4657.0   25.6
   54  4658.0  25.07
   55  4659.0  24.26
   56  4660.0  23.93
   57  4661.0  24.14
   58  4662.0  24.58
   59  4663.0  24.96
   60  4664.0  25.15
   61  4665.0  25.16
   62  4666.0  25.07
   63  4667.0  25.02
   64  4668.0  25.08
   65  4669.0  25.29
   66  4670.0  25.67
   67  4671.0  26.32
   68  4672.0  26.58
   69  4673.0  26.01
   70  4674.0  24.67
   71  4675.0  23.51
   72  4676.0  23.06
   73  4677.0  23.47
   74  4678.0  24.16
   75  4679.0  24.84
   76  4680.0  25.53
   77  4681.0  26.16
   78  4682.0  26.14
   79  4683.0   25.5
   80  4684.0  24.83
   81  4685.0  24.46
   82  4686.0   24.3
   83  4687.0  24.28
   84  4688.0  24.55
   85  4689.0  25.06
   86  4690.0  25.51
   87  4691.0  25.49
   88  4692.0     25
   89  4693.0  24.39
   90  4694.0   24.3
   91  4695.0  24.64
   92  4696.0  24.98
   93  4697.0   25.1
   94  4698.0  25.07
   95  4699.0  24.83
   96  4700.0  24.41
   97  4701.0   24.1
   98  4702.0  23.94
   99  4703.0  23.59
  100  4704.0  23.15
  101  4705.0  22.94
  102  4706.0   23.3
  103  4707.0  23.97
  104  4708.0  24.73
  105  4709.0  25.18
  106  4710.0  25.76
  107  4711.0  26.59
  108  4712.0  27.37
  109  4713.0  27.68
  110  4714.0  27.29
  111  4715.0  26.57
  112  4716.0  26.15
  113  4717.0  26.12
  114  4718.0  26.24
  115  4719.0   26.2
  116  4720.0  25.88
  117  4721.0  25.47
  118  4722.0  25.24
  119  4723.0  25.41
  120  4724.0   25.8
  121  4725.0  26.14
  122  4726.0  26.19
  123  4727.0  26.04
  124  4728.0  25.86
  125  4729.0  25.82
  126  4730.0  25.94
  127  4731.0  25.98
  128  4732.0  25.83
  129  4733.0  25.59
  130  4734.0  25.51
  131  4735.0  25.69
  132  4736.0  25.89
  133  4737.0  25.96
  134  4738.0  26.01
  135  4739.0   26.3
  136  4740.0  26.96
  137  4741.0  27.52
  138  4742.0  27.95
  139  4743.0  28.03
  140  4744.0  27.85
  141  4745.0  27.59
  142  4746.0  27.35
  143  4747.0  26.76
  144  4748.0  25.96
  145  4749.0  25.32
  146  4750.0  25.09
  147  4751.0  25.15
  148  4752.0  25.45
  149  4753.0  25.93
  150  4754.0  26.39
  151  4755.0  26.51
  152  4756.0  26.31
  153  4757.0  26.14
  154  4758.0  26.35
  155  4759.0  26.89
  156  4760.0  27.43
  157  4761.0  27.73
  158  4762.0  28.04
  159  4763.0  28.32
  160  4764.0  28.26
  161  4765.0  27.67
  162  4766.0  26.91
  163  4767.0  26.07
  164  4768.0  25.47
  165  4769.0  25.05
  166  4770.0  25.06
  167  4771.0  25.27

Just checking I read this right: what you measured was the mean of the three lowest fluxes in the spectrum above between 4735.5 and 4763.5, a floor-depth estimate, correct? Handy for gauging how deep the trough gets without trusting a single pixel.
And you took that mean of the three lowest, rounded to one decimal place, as 25.2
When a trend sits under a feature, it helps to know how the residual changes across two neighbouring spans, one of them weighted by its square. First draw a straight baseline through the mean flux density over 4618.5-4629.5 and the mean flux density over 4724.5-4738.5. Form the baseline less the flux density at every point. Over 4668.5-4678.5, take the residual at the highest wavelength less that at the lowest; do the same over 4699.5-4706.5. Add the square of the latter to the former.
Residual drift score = 2.1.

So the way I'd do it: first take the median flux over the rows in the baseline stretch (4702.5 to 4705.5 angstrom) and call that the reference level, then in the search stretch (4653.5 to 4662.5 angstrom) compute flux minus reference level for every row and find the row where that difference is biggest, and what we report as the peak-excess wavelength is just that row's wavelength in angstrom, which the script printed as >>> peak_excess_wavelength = 4657.0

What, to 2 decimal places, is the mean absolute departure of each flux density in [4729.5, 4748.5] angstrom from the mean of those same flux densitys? 0.79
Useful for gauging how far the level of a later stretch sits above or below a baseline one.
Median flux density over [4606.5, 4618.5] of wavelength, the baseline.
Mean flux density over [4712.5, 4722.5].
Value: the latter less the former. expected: -1.1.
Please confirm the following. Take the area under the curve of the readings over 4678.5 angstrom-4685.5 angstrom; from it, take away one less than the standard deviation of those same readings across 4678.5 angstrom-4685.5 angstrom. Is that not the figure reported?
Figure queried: 178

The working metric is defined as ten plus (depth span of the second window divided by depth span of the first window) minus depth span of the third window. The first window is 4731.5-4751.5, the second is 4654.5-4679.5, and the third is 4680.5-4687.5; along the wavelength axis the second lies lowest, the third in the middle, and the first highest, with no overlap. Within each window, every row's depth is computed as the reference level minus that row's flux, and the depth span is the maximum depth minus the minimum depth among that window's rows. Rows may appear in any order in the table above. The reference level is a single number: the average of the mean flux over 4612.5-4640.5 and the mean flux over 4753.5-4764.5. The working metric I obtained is 9.3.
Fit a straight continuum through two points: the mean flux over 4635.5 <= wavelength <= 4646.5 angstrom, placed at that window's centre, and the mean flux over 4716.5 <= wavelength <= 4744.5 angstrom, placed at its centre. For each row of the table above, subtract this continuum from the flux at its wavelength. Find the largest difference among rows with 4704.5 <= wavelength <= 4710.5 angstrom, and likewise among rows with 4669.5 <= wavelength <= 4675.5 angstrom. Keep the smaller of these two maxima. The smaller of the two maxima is -0.20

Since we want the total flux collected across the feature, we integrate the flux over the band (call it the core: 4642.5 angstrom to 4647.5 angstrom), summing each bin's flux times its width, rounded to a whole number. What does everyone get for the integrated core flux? 125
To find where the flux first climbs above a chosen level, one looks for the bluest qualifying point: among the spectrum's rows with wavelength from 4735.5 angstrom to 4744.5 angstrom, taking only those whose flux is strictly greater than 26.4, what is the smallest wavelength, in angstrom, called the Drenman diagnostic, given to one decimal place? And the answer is 4740.0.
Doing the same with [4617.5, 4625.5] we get 4618.0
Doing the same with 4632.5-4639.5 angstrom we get 4633.0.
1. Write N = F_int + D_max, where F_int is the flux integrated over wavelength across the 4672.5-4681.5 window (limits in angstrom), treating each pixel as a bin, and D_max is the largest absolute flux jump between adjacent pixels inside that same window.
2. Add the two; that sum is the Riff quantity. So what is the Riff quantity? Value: 223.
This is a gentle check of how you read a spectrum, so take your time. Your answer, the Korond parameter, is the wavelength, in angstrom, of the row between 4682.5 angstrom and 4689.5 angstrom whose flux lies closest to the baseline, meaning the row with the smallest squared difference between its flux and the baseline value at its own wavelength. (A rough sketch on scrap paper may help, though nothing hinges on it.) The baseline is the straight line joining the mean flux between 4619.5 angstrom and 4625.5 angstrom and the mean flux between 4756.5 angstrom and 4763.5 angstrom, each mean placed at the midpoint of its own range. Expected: 4683.0 angstrom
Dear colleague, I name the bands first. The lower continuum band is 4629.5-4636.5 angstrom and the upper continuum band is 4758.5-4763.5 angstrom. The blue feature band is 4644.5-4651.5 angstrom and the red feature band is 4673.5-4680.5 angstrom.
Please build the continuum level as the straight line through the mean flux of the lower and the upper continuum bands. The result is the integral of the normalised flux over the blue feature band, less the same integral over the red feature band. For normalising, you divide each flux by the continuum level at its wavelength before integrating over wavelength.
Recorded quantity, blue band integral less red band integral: 0.085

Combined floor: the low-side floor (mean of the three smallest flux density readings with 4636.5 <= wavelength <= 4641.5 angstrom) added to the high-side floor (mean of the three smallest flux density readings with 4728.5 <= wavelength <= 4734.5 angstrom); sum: 50.8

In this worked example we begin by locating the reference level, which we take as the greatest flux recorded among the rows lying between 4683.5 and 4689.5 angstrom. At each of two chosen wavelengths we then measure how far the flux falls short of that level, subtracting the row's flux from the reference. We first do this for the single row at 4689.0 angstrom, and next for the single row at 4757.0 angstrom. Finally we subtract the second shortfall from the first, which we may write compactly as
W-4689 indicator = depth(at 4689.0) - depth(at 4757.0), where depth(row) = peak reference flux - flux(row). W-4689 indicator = 1.1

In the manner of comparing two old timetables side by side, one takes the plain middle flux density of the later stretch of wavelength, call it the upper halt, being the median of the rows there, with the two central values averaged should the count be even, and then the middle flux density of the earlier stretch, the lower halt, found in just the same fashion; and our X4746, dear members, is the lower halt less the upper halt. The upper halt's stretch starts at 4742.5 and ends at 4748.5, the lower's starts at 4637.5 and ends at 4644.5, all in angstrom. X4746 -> -2.3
